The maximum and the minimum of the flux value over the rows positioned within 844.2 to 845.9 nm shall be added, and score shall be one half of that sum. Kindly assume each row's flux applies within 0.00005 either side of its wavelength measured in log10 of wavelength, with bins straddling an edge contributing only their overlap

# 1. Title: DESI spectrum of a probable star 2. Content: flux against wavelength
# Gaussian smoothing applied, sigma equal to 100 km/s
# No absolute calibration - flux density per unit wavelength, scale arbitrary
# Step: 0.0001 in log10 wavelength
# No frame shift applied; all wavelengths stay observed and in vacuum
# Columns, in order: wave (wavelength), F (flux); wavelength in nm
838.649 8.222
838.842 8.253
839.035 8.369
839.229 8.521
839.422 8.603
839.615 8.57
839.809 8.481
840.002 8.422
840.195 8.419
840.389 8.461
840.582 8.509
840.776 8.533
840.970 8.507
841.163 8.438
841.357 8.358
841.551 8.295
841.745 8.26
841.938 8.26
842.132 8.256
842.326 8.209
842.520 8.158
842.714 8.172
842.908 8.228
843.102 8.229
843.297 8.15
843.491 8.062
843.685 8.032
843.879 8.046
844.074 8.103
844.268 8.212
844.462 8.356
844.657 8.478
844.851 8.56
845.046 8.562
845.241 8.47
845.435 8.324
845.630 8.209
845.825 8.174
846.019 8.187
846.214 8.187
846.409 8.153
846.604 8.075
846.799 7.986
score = 8.37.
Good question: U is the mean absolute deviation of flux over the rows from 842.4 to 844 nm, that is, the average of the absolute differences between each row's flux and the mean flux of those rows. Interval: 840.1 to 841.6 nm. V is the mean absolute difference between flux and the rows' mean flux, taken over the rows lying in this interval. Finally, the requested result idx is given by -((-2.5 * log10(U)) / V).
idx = -47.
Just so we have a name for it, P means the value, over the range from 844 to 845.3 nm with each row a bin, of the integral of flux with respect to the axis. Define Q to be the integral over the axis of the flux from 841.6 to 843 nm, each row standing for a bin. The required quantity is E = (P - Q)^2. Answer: 0.36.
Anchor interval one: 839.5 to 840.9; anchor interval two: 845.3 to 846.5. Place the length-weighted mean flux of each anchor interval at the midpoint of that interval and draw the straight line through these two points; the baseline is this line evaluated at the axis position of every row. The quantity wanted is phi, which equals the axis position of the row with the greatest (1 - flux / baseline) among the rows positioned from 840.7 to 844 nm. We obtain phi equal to 843.685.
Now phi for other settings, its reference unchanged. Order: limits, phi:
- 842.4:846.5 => 843.685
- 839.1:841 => 840.002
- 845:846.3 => 845.825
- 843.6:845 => 843.685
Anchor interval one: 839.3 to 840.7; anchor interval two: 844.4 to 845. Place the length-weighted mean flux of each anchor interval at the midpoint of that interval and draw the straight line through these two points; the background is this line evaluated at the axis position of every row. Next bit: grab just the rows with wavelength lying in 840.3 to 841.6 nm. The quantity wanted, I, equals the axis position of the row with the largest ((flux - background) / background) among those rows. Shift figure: 840.776 nm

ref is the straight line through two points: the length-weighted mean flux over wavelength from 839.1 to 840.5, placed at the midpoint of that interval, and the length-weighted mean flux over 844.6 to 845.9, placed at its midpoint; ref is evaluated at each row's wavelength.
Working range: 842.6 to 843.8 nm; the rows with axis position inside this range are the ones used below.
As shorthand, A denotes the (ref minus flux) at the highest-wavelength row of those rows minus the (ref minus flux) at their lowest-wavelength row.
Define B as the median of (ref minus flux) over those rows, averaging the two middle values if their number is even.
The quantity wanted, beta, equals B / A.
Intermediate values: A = 0.1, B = 0.28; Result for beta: 2.2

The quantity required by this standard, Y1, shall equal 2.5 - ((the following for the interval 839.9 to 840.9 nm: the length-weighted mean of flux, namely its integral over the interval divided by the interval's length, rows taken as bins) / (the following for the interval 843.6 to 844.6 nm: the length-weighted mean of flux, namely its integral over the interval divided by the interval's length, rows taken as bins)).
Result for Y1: 1.46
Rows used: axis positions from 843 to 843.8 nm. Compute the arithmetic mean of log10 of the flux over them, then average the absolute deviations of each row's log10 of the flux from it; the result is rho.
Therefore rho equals 0.0038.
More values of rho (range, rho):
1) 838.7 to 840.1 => 0.0049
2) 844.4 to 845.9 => 0.0065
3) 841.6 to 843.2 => 0.0017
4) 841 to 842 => 0.0032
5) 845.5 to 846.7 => 0.0018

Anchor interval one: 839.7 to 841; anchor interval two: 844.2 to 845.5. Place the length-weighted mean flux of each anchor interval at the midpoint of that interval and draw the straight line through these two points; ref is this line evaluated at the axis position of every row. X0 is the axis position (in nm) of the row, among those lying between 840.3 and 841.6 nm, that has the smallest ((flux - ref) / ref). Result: 841.551 nm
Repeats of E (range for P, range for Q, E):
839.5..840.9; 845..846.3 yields 1.20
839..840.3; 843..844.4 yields 0.12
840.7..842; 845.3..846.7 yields 0.34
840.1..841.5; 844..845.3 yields 0.85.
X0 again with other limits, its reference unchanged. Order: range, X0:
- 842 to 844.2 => 843.685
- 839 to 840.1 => 839.035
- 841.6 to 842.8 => 842.520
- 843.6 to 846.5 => 843.685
